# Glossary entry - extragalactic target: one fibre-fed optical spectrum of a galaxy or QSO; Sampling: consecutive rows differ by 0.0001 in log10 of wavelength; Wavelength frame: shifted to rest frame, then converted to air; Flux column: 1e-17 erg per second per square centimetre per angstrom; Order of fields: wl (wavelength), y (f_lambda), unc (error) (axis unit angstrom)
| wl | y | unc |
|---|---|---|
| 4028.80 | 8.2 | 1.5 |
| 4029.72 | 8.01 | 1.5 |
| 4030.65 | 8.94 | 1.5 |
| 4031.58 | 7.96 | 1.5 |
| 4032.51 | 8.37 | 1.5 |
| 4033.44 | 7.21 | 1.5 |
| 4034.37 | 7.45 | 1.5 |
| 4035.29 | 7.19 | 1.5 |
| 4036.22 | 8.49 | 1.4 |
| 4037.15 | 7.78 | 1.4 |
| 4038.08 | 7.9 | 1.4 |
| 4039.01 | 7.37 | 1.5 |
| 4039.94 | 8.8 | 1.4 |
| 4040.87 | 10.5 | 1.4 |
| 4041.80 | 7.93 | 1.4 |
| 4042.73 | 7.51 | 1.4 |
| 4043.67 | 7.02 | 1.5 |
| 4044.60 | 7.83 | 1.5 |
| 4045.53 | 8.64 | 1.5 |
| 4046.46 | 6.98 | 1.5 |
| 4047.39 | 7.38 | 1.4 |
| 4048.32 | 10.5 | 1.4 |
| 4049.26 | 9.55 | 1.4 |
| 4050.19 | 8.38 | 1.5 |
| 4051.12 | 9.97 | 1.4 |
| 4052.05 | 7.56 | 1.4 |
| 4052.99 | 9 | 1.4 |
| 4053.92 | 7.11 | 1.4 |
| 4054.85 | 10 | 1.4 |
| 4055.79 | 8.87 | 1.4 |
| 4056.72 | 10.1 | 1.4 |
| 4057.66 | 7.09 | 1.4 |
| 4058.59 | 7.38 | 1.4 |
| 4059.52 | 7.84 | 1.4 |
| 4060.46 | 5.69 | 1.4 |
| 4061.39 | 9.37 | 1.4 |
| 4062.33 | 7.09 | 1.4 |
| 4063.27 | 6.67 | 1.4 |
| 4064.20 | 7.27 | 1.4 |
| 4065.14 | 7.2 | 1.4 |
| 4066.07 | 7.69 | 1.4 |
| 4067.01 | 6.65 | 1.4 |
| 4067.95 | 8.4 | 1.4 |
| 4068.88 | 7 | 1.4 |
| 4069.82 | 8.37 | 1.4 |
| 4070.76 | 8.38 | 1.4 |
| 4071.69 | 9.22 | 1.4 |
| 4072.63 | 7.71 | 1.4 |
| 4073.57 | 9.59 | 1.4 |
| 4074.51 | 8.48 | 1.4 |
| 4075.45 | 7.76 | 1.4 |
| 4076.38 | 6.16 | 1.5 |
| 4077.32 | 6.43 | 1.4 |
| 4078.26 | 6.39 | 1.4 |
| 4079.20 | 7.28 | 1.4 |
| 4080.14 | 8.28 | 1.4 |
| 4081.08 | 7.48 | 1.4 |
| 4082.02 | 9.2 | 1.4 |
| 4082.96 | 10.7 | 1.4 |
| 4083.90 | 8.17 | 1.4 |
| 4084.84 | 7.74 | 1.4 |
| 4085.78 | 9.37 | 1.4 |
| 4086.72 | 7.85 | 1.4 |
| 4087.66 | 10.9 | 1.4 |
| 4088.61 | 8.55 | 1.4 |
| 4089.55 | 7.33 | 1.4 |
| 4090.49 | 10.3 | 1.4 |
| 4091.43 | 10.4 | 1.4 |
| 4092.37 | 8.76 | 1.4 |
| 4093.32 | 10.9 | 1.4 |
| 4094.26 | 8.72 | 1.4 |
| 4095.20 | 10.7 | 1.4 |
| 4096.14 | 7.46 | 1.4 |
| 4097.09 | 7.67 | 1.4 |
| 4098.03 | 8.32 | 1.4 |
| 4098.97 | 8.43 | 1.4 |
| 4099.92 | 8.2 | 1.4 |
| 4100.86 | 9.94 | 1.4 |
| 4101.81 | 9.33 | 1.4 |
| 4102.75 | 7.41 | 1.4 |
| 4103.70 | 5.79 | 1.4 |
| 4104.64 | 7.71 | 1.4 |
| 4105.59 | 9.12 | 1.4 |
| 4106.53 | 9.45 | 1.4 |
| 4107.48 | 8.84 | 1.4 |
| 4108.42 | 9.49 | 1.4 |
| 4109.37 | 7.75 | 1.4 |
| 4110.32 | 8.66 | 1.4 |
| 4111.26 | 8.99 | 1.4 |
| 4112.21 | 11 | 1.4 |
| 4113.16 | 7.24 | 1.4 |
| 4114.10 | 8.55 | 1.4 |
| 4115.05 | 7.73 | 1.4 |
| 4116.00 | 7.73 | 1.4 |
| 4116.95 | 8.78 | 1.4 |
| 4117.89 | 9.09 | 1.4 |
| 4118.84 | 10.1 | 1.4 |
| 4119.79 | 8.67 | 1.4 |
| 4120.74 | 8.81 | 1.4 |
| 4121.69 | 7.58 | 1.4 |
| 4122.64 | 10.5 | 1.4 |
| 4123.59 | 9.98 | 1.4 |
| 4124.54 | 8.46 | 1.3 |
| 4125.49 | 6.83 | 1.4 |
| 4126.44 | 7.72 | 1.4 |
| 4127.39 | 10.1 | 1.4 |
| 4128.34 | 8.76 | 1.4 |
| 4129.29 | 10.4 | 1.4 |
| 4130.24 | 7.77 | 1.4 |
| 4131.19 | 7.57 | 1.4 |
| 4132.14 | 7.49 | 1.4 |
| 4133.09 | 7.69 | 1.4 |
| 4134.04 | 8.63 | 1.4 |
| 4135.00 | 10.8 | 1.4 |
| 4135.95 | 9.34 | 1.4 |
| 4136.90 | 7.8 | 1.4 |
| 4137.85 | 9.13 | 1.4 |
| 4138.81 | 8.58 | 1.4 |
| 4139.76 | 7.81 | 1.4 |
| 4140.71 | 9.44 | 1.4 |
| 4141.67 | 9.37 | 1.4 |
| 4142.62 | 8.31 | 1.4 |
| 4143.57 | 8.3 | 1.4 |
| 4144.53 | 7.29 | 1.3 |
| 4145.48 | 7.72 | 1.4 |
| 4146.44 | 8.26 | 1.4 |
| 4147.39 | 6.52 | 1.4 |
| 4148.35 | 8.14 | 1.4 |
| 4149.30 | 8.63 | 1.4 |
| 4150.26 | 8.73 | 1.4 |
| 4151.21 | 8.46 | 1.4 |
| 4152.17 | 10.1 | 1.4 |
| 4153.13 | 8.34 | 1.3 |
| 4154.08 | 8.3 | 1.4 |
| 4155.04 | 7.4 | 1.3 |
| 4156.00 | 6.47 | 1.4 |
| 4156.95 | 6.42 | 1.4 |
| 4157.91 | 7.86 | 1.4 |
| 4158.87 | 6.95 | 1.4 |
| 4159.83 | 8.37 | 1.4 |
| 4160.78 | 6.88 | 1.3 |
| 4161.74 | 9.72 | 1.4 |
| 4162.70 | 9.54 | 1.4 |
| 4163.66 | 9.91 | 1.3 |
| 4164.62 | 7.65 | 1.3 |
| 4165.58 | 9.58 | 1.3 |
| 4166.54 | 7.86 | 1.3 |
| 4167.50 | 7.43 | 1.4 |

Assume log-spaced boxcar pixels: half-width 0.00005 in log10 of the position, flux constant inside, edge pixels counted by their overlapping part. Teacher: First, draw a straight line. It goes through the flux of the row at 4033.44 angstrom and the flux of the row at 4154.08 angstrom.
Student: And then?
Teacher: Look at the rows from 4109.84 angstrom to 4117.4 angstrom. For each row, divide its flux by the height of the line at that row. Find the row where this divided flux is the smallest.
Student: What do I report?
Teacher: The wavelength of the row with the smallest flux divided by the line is 4113.16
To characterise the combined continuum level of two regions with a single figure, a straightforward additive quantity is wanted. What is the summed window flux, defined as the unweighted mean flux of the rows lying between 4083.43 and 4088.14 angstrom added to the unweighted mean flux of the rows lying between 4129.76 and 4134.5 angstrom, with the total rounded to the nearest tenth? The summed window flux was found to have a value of 16.6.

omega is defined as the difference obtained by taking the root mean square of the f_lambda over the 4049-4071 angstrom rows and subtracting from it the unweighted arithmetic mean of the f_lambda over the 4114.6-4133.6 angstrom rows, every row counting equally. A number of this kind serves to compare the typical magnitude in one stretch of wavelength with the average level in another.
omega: -0.48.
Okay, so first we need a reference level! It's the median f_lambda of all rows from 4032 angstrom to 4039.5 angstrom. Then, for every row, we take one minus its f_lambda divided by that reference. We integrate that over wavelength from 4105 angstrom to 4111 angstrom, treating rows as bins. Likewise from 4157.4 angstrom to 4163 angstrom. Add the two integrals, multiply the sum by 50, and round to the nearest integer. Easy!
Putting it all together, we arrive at -70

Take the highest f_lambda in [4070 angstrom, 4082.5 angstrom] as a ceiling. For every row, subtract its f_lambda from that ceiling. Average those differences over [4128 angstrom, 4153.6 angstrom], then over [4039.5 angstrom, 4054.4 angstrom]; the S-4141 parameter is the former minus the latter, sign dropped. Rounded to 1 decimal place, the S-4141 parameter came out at 0.1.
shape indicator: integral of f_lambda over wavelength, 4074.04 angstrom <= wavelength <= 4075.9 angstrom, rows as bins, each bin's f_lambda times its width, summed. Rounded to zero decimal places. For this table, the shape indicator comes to 15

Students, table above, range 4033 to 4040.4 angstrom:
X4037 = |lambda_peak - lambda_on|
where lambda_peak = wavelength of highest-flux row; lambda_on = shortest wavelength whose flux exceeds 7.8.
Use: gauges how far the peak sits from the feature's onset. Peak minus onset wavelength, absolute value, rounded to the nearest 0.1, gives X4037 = 3.7 angstrom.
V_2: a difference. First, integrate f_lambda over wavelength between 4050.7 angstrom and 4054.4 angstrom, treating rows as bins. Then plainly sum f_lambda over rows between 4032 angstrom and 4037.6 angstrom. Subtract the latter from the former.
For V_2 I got -15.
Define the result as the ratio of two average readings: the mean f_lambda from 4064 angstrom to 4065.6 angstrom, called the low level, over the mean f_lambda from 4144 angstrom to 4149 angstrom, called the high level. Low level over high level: 0.95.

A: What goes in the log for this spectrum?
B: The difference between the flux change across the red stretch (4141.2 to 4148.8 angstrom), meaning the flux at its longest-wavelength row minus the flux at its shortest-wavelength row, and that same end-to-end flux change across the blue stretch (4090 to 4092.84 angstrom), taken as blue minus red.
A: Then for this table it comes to 0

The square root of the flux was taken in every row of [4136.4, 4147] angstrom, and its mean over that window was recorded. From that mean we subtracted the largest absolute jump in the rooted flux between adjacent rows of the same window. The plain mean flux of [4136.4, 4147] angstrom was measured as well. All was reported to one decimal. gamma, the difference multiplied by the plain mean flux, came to 21.8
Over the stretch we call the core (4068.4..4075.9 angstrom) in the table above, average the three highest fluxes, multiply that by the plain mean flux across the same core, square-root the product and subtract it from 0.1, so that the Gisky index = -8.6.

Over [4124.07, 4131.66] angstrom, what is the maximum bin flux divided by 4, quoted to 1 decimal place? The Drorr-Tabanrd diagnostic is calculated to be 2.6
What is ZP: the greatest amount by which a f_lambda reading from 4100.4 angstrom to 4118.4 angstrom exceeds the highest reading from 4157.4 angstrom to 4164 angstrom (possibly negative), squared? 1.2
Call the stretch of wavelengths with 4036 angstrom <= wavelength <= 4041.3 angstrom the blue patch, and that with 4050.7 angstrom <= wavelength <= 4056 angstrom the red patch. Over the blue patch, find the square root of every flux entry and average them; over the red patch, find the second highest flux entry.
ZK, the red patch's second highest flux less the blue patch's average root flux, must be 7.1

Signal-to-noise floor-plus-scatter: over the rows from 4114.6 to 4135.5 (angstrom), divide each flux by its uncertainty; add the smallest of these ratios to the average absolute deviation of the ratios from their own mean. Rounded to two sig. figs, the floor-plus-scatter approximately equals 5.6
